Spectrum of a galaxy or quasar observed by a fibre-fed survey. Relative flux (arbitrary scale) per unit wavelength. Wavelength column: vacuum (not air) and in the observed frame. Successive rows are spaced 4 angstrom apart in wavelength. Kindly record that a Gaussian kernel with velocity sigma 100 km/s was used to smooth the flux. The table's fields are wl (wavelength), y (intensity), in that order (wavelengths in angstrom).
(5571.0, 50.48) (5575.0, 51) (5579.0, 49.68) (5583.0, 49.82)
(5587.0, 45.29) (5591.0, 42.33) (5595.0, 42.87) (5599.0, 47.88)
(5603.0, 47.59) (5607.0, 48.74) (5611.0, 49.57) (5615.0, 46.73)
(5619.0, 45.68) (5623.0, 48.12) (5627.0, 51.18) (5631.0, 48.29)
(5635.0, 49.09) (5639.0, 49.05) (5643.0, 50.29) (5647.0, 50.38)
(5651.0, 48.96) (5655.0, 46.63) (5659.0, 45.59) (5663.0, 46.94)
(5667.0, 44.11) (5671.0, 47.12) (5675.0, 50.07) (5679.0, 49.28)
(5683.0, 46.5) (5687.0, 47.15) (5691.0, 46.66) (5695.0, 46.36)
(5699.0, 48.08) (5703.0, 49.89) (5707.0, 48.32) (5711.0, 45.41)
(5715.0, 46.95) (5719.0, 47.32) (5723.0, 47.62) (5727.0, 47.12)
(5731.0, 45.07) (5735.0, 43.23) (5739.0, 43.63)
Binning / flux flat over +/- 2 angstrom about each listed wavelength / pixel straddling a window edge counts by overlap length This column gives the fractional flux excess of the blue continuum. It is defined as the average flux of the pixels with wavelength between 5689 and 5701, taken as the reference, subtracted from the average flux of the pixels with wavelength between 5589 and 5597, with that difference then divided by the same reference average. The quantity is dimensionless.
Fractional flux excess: -0.09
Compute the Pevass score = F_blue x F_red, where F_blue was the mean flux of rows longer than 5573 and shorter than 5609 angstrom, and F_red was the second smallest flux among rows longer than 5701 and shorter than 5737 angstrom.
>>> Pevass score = 2129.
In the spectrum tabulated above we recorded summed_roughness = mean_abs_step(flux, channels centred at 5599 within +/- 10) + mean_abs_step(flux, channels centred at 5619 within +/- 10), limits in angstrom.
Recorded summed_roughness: 4.1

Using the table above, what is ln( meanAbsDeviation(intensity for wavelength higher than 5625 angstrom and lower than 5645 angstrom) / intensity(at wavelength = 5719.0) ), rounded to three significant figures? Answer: -3.94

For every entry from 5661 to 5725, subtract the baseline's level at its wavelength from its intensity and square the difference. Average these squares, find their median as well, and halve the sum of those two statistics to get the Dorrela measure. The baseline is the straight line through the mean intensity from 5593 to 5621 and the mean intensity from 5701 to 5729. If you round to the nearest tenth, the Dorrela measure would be 1.4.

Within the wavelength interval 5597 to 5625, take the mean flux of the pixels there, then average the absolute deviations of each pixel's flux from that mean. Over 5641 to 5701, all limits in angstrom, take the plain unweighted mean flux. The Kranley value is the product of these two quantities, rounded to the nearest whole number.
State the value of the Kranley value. 45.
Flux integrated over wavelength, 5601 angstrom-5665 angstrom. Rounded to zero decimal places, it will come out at 3091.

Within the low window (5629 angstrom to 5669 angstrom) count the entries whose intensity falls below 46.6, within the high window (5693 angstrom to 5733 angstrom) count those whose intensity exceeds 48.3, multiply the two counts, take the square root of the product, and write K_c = 2.0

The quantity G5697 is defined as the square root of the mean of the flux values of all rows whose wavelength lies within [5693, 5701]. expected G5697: 6.87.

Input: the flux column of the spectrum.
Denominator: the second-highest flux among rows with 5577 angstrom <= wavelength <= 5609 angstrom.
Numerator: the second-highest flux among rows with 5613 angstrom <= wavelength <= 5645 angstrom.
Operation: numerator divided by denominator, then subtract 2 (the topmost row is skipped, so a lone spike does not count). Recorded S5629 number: -0.99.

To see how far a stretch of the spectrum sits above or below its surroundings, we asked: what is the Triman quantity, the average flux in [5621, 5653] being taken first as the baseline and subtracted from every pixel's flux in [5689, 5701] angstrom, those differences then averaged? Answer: -2.39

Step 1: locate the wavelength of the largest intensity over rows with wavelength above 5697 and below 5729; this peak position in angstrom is 5703.0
